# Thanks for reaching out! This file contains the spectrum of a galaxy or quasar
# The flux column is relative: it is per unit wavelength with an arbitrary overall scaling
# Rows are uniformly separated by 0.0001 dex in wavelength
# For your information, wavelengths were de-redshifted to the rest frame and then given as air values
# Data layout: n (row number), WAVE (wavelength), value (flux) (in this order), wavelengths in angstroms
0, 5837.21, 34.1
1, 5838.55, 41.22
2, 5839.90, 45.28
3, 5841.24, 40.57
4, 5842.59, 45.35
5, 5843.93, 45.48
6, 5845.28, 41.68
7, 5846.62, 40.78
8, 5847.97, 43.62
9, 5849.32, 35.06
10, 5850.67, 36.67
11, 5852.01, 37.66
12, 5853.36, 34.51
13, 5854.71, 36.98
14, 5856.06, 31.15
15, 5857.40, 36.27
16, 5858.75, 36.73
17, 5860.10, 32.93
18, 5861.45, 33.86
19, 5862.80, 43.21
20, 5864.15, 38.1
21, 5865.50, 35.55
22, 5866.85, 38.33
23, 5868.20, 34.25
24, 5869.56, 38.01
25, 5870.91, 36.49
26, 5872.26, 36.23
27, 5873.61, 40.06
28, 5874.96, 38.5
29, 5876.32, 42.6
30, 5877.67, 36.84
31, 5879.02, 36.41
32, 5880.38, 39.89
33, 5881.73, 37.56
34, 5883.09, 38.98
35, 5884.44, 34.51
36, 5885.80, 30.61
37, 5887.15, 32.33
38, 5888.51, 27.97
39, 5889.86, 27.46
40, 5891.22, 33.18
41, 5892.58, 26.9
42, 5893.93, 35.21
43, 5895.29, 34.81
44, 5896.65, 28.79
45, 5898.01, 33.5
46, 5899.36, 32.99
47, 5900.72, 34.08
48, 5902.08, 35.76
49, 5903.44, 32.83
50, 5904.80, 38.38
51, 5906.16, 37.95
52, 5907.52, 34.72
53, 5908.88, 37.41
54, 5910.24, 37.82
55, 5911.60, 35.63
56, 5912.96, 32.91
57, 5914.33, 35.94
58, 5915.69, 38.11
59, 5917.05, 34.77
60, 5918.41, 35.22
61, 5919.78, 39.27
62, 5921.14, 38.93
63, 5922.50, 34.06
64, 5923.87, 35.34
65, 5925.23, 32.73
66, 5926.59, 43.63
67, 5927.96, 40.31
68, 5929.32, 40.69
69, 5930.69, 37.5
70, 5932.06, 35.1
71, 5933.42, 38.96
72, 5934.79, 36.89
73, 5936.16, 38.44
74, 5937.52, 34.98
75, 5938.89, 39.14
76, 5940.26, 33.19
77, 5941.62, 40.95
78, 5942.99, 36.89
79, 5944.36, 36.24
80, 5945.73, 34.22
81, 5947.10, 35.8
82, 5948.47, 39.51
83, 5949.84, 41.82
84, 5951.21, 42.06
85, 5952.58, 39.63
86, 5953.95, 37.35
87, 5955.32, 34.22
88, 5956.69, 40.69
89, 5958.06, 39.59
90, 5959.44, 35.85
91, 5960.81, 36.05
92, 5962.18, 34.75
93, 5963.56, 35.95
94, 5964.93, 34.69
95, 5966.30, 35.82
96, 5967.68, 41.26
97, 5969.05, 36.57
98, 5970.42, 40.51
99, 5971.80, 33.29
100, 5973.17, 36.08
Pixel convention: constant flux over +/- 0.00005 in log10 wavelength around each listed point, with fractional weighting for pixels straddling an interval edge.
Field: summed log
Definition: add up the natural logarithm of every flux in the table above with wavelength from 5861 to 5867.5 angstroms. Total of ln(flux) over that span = 18.1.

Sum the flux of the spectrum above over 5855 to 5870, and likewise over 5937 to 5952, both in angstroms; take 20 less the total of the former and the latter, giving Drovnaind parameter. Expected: -793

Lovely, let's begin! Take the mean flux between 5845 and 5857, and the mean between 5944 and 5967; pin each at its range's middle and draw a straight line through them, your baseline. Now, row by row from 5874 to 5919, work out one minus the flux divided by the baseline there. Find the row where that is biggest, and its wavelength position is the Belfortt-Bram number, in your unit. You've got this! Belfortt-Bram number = 5892.58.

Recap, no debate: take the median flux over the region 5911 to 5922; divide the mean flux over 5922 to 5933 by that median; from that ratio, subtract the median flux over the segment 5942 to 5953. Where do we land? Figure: -37.2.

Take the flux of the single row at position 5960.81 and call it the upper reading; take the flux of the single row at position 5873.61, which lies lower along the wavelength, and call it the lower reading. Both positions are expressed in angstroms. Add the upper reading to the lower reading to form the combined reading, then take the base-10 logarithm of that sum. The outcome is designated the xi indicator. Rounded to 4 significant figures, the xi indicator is 1.881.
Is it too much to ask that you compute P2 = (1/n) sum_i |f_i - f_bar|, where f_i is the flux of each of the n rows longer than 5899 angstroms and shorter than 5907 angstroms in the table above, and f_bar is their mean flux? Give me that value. 2.0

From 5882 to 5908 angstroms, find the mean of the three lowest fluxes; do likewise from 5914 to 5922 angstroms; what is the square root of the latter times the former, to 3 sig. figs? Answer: 31.1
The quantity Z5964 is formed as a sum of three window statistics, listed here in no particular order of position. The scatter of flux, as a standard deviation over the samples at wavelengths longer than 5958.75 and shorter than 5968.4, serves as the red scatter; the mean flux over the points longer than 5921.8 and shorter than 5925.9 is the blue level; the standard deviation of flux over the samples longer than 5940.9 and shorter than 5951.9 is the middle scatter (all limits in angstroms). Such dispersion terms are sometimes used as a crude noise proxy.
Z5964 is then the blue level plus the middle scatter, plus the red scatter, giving 39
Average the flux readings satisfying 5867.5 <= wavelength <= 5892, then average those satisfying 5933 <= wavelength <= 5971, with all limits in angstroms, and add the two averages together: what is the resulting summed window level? 73.2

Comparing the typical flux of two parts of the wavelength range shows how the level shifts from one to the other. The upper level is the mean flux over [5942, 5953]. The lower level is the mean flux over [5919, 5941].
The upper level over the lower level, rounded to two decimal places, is 1.02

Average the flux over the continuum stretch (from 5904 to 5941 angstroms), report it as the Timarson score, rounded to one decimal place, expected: 37.0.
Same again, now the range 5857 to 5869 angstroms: 36.6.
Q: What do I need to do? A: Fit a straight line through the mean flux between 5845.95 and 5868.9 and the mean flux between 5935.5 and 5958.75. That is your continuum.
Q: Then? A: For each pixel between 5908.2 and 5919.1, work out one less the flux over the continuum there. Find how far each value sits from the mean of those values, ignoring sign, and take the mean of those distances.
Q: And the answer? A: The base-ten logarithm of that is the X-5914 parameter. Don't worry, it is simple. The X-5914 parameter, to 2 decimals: -1.44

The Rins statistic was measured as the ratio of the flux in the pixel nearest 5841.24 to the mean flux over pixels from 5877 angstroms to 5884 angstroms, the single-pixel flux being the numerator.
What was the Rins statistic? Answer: 1.07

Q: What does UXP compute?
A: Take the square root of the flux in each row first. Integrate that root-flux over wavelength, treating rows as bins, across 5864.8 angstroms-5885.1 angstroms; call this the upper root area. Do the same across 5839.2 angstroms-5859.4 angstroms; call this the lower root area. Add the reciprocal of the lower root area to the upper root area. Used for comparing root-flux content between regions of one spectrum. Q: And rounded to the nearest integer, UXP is 124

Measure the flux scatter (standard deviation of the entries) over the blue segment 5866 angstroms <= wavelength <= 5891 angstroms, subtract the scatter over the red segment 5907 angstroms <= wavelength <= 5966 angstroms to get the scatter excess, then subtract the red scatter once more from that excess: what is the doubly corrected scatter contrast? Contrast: -1.3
